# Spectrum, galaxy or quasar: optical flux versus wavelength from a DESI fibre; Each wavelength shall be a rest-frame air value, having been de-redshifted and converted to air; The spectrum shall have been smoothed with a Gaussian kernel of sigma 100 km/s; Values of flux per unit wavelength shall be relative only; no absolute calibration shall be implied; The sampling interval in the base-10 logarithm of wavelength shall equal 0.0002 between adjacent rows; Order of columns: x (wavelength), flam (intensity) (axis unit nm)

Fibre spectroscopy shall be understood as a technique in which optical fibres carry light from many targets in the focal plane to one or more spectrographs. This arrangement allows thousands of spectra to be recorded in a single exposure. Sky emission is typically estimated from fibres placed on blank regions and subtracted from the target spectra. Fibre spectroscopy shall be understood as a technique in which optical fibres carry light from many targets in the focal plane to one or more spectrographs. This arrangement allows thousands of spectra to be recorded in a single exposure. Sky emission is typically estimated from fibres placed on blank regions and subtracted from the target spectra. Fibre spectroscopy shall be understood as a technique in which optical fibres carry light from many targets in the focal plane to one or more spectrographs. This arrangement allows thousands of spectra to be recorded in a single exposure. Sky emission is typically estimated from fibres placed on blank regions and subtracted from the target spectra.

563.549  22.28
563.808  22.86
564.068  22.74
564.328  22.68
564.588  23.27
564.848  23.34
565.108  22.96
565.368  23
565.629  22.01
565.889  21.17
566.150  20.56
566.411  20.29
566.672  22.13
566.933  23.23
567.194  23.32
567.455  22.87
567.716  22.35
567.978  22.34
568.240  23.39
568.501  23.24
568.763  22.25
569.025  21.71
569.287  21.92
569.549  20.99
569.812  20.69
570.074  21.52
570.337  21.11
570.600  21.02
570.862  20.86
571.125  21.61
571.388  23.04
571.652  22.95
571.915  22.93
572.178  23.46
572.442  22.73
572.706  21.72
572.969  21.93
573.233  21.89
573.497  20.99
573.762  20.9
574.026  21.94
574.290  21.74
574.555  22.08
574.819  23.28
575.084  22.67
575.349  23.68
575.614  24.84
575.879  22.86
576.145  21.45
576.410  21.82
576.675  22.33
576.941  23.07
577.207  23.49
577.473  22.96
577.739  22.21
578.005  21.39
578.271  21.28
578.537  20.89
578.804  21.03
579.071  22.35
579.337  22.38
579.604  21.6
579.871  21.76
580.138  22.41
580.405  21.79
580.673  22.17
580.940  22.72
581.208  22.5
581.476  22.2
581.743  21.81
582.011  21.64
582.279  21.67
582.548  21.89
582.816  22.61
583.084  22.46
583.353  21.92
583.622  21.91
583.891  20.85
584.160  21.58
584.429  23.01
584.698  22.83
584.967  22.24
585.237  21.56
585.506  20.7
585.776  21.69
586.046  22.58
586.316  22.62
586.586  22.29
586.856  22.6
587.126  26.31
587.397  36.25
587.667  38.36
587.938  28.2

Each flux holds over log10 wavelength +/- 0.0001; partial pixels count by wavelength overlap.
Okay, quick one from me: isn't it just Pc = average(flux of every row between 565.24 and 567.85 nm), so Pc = 22.1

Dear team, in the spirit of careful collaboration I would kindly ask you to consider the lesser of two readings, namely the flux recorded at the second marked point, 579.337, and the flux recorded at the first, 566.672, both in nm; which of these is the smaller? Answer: 22.1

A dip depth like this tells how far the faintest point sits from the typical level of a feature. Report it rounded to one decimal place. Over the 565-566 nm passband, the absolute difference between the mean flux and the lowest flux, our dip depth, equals 1.1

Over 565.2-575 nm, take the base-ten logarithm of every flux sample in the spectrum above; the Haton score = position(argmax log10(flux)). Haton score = 572.178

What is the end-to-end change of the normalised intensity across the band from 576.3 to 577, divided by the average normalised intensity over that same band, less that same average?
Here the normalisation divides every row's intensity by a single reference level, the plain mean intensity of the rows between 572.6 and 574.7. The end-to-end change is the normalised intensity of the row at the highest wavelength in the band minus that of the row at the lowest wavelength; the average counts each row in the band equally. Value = -0.98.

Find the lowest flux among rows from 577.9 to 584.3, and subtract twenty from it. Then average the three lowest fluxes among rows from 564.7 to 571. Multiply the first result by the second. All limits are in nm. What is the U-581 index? 17.4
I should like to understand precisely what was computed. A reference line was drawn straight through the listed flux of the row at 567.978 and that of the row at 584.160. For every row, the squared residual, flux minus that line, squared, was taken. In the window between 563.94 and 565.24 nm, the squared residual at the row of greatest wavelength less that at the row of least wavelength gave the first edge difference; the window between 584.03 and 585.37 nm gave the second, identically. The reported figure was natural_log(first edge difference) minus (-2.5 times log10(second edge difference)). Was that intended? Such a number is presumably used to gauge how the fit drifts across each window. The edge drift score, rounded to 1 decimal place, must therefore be -9.2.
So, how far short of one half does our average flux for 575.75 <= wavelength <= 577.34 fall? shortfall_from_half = -22.0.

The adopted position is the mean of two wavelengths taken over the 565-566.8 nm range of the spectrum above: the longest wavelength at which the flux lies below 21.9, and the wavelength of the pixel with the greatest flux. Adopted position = 565.89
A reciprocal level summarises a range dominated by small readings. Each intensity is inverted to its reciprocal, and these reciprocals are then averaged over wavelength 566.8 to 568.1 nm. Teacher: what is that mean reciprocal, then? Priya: 0.0438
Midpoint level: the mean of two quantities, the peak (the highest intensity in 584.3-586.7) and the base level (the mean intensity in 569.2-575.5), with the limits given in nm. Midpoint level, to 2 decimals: 22.50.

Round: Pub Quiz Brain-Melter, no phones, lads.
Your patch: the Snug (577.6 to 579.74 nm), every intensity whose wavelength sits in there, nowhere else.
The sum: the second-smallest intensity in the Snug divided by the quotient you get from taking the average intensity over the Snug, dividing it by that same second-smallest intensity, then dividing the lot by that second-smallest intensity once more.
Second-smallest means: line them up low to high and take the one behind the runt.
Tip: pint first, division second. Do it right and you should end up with 430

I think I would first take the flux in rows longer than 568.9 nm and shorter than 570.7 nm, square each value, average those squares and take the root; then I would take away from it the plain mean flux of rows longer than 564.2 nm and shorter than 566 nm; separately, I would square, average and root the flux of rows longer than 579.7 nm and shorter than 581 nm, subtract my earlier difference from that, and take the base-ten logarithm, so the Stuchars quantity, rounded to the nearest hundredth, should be 1.37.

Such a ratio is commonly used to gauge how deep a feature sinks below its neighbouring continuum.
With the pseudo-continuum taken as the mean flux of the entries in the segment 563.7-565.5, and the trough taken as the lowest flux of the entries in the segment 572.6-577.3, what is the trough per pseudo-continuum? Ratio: 0.910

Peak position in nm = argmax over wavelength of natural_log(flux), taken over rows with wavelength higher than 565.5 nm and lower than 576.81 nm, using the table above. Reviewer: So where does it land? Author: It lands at 575.614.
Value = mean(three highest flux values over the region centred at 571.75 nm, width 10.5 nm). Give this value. 24.0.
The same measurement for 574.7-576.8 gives 23.9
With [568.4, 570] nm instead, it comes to 22.5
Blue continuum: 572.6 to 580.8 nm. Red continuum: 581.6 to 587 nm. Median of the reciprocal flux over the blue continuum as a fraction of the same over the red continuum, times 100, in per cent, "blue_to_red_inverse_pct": 100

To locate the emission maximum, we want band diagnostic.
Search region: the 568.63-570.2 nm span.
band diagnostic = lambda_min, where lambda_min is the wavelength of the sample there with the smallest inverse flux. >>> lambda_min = 568.763 nm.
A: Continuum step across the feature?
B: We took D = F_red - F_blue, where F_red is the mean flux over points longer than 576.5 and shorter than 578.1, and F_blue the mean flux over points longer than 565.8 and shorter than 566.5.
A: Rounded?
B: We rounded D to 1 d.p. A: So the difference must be 1.9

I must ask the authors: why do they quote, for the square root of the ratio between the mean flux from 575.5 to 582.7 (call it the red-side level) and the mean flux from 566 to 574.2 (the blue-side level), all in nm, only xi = 1.00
